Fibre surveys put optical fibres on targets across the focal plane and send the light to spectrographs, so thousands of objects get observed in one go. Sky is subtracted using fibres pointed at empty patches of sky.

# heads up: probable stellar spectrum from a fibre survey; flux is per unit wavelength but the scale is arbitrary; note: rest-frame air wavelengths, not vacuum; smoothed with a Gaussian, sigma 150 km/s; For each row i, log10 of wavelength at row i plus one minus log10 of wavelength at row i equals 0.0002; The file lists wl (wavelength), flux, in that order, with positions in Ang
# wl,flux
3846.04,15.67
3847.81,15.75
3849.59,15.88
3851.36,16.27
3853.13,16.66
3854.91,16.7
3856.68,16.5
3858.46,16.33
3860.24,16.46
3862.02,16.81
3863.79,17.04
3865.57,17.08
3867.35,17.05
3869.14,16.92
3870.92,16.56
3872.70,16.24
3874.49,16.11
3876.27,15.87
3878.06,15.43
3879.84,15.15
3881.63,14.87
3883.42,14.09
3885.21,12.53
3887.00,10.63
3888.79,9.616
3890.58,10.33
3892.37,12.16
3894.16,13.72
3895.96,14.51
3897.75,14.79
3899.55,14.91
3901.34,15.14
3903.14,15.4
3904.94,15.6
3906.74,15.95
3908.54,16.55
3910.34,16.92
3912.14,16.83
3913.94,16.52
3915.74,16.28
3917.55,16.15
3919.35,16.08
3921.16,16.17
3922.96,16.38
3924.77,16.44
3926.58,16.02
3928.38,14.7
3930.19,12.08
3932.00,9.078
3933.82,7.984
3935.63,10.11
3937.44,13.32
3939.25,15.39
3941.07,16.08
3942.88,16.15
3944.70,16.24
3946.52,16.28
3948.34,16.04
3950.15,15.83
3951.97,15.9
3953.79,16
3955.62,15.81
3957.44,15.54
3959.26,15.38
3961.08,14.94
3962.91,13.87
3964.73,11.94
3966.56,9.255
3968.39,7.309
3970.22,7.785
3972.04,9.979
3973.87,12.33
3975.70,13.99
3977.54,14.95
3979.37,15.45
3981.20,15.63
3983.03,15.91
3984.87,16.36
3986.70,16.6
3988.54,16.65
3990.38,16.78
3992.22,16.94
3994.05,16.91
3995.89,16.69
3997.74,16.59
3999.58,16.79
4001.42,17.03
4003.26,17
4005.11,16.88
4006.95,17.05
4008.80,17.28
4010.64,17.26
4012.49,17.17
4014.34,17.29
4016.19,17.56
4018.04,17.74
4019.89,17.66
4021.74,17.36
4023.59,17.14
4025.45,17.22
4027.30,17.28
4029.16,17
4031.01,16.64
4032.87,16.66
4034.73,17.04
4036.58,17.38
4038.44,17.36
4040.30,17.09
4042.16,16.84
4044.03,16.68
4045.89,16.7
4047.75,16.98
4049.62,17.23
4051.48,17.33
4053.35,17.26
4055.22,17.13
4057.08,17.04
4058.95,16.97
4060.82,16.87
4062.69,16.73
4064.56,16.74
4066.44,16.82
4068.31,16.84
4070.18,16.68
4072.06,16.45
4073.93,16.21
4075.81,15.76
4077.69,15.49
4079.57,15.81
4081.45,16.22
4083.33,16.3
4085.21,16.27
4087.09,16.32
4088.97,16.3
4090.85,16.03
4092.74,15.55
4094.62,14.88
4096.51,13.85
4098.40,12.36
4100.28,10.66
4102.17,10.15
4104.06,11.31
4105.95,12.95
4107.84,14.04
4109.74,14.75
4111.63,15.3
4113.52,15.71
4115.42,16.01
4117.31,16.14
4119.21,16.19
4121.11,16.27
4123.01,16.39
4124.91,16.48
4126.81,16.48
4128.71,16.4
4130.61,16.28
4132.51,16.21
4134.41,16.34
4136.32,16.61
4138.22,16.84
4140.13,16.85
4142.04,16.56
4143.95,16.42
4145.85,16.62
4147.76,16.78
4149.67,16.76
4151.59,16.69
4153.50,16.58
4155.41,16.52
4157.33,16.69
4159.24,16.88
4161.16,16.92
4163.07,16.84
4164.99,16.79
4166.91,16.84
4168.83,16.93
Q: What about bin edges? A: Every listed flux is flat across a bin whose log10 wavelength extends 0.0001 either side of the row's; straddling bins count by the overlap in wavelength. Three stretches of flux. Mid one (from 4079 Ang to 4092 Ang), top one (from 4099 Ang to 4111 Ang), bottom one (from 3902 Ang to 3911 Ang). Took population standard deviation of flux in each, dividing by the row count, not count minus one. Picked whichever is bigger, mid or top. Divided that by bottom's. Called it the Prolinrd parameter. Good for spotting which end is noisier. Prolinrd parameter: 3.0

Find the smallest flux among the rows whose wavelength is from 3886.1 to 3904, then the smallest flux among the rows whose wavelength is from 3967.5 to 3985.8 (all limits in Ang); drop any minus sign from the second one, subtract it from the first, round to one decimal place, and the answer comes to 2.3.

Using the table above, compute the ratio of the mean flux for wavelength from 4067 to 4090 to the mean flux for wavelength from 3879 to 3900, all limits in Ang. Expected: 1.24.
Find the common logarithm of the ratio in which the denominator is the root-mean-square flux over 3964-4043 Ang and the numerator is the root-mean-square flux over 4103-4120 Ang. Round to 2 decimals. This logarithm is -0.03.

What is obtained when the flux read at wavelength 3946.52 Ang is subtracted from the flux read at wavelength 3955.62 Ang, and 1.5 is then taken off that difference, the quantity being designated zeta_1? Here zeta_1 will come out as -2.0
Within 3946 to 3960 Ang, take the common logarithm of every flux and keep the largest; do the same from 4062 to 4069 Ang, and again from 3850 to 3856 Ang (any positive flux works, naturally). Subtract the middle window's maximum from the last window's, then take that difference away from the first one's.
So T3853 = 1.22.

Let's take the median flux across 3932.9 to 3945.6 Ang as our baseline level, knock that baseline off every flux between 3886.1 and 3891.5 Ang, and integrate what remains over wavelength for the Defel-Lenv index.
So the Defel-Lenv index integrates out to -28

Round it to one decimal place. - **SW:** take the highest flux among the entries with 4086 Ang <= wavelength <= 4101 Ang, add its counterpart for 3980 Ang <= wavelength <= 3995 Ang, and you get 33.3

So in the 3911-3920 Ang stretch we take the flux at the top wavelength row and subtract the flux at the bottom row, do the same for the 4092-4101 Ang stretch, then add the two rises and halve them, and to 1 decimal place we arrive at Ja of -2.8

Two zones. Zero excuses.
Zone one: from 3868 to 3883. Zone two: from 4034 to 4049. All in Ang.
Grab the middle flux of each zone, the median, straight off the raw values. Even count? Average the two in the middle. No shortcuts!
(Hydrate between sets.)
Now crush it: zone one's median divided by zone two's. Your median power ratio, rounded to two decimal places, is 0.94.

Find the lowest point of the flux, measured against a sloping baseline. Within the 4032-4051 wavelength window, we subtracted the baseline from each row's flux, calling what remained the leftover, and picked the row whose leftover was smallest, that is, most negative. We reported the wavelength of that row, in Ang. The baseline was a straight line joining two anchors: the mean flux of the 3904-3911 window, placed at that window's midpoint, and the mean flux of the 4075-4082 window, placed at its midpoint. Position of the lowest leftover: 4032.87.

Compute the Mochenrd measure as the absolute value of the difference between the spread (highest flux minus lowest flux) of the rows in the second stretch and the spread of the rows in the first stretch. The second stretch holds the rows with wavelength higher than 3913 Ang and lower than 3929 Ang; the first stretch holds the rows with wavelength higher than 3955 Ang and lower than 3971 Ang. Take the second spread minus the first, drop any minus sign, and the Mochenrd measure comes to 6.7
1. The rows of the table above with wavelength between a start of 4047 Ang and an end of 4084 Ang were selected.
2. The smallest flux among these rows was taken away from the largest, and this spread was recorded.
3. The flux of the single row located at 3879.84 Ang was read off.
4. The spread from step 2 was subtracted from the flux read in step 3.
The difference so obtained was 13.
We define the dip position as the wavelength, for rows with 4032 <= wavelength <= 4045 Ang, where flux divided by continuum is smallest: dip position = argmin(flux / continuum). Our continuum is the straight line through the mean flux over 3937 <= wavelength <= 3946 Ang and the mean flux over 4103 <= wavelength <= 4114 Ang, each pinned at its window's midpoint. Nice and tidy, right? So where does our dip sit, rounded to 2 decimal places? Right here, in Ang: 4032.87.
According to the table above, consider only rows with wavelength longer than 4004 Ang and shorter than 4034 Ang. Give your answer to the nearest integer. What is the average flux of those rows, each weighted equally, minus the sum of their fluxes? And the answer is -258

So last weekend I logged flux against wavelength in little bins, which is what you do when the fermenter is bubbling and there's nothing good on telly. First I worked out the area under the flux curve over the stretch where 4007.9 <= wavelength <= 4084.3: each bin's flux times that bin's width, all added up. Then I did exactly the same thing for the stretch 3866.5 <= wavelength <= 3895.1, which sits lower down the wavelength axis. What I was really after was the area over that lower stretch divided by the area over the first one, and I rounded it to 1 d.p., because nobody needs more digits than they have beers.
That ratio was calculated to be 0.3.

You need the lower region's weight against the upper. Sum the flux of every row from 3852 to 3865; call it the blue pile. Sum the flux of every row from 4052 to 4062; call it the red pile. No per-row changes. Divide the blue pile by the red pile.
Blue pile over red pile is 1.4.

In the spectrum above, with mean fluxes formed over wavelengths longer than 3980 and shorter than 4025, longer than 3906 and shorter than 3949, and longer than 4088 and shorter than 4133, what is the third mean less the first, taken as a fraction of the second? -0.14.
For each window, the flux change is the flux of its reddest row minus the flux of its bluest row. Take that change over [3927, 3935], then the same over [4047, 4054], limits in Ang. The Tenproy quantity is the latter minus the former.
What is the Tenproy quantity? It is 7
